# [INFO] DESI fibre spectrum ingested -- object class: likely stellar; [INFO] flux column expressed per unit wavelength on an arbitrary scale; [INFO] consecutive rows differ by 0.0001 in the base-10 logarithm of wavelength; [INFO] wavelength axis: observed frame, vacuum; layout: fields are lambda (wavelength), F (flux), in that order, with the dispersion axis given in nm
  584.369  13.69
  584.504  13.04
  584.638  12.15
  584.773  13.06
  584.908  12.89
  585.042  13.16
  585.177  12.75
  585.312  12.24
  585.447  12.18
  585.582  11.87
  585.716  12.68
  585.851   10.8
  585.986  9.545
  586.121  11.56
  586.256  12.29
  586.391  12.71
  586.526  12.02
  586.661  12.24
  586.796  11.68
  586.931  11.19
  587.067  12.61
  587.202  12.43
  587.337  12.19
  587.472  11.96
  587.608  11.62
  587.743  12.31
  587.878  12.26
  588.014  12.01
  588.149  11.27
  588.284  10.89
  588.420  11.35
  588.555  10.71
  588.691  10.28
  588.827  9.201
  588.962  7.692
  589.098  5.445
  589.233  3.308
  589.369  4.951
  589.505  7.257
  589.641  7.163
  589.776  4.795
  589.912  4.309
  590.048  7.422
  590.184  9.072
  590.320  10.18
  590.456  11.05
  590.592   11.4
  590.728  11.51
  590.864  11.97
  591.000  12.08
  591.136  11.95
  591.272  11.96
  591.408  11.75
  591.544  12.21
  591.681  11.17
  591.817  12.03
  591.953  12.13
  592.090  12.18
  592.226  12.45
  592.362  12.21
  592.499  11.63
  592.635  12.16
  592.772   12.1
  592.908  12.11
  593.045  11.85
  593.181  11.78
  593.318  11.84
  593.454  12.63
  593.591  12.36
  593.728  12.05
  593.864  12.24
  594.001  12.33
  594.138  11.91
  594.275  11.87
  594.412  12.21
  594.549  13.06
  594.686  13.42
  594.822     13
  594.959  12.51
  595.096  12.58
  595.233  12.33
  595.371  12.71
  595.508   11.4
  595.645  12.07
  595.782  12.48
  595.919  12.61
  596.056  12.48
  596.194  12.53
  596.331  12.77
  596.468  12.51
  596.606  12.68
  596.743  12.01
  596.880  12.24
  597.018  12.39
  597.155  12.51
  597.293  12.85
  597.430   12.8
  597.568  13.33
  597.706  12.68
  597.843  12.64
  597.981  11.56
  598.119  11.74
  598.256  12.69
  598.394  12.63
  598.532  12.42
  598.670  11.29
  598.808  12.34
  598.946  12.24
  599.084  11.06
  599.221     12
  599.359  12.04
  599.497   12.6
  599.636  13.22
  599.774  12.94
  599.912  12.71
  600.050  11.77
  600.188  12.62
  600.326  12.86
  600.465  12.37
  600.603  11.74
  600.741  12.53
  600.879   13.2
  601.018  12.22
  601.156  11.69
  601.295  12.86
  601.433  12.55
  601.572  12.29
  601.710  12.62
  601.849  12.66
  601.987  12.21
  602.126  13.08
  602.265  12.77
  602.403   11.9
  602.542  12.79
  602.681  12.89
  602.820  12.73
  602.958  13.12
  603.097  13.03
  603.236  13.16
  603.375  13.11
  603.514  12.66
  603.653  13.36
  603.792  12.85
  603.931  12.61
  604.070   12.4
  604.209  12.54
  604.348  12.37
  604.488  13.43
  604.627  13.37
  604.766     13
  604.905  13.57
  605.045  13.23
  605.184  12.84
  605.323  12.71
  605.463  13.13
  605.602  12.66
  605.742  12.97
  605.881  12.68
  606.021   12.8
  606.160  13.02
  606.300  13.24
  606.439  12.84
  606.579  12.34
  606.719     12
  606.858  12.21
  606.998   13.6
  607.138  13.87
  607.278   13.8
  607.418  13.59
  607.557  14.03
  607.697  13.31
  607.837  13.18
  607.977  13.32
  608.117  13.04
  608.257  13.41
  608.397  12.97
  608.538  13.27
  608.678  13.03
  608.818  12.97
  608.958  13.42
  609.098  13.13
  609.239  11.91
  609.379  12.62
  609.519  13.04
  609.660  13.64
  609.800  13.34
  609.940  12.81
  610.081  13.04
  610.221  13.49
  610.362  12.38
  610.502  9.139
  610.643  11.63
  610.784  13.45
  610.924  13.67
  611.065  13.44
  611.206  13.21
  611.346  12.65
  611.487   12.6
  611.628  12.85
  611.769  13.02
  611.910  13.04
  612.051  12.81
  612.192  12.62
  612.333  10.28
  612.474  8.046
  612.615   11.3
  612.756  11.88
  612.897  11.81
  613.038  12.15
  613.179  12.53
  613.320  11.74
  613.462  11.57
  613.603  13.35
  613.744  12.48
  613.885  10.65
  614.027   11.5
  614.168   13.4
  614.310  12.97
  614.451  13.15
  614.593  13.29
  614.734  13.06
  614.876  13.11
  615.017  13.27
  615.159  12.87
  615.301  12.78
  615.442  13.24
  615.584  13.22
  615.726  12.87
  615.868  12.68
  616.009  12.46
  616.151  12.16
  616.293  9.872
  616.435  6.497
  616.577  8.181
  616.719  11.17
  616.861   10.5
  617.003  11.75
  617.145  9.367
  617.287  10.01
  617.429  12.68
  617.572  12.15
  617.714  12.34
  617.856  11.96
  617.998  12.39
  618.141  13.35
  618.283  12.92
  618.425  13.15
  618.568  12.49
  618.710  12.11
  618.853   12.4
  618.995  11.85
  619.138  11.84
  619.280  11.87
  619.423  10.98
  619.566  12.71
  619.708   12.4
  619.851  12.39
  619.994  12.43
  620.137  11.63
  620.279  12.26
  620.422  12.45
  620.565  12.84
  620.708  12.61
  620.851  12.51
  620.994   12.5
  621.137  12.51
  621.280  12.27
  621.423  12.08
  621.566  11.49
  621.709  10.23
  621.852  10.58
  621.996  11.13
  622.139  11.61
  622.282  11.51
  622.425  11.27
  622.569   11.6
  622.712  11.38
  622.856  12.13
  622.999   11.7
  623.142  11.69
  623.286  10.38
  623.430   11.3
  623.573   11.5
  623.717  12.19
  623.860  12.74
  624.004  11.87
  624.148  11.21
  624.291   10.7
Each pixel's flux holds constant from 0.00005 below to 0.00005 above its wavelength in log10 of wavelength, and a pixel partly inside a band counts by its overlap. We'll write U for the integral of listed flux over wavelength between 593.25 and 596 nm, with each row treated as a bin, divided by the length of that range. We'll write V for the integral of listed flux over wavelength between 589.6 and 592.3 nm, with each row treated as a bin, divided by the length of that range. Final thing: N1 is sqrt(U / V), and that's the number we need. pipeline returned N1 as 1.09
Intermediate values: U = 12.4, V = 10.5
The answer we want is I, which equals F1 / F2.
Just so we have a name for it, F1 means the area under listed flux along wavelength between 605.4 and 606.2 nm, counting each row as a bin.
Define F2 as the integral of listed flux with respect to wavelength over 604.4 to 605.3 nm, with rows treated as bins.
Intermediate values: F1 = 10.3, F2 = 11.9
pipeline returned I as 0.87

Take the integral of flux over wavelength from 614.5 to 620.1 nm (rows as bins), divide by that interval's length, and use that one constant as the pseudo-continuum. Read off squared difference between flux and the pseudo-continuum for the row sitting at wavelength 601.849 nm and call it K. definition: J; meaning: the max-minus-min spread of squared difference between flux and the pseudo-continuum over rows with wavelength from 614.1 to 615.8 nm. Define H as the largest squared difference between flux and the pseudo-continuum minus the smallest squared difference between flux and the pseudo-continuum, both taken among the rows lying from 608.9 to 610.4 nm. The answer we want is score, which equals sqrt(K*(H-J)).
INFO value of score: 0.8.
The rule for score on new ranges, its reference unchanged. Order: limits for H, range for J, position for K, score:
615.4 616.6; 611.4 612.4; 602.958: 6.0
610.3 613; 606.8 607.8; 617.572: 0.6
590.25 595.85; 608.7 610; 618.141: 0.9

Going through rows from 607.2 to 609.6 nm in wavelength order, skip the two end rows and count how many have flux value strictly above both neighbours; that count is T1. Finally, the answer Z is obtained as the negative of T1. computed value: -5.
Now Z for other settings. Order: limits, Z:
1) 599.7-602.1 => -4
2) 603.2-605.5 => -4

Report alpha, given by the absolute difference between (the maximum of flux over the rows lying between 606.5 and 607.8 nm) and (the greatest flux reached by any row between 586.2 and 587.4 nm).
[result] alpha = 1.3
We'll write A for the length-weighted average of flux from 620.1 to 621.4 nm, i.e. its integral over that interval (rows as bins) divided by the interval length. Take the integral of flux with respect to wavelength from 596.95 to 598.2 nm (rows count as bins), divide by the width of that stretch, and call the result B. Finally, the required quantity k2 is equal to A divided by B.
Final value 0.99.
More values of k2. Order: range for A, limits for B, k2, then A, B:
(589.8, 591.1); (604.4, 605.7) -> 0.75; 9.8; 13.1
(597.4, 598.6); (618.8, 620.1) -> 1.03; 12.5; 12.1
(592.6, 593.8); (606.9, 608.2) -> 0.90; 12.1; 13.5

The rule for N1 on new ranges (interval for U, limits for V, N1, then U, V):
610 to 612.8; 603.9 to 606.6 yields 0.97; 12.2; 12.9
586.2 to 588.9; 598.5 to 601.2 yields 0.97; 11.6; 12.3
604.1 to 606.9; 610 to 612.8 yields 1.03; 12.8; 12.2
